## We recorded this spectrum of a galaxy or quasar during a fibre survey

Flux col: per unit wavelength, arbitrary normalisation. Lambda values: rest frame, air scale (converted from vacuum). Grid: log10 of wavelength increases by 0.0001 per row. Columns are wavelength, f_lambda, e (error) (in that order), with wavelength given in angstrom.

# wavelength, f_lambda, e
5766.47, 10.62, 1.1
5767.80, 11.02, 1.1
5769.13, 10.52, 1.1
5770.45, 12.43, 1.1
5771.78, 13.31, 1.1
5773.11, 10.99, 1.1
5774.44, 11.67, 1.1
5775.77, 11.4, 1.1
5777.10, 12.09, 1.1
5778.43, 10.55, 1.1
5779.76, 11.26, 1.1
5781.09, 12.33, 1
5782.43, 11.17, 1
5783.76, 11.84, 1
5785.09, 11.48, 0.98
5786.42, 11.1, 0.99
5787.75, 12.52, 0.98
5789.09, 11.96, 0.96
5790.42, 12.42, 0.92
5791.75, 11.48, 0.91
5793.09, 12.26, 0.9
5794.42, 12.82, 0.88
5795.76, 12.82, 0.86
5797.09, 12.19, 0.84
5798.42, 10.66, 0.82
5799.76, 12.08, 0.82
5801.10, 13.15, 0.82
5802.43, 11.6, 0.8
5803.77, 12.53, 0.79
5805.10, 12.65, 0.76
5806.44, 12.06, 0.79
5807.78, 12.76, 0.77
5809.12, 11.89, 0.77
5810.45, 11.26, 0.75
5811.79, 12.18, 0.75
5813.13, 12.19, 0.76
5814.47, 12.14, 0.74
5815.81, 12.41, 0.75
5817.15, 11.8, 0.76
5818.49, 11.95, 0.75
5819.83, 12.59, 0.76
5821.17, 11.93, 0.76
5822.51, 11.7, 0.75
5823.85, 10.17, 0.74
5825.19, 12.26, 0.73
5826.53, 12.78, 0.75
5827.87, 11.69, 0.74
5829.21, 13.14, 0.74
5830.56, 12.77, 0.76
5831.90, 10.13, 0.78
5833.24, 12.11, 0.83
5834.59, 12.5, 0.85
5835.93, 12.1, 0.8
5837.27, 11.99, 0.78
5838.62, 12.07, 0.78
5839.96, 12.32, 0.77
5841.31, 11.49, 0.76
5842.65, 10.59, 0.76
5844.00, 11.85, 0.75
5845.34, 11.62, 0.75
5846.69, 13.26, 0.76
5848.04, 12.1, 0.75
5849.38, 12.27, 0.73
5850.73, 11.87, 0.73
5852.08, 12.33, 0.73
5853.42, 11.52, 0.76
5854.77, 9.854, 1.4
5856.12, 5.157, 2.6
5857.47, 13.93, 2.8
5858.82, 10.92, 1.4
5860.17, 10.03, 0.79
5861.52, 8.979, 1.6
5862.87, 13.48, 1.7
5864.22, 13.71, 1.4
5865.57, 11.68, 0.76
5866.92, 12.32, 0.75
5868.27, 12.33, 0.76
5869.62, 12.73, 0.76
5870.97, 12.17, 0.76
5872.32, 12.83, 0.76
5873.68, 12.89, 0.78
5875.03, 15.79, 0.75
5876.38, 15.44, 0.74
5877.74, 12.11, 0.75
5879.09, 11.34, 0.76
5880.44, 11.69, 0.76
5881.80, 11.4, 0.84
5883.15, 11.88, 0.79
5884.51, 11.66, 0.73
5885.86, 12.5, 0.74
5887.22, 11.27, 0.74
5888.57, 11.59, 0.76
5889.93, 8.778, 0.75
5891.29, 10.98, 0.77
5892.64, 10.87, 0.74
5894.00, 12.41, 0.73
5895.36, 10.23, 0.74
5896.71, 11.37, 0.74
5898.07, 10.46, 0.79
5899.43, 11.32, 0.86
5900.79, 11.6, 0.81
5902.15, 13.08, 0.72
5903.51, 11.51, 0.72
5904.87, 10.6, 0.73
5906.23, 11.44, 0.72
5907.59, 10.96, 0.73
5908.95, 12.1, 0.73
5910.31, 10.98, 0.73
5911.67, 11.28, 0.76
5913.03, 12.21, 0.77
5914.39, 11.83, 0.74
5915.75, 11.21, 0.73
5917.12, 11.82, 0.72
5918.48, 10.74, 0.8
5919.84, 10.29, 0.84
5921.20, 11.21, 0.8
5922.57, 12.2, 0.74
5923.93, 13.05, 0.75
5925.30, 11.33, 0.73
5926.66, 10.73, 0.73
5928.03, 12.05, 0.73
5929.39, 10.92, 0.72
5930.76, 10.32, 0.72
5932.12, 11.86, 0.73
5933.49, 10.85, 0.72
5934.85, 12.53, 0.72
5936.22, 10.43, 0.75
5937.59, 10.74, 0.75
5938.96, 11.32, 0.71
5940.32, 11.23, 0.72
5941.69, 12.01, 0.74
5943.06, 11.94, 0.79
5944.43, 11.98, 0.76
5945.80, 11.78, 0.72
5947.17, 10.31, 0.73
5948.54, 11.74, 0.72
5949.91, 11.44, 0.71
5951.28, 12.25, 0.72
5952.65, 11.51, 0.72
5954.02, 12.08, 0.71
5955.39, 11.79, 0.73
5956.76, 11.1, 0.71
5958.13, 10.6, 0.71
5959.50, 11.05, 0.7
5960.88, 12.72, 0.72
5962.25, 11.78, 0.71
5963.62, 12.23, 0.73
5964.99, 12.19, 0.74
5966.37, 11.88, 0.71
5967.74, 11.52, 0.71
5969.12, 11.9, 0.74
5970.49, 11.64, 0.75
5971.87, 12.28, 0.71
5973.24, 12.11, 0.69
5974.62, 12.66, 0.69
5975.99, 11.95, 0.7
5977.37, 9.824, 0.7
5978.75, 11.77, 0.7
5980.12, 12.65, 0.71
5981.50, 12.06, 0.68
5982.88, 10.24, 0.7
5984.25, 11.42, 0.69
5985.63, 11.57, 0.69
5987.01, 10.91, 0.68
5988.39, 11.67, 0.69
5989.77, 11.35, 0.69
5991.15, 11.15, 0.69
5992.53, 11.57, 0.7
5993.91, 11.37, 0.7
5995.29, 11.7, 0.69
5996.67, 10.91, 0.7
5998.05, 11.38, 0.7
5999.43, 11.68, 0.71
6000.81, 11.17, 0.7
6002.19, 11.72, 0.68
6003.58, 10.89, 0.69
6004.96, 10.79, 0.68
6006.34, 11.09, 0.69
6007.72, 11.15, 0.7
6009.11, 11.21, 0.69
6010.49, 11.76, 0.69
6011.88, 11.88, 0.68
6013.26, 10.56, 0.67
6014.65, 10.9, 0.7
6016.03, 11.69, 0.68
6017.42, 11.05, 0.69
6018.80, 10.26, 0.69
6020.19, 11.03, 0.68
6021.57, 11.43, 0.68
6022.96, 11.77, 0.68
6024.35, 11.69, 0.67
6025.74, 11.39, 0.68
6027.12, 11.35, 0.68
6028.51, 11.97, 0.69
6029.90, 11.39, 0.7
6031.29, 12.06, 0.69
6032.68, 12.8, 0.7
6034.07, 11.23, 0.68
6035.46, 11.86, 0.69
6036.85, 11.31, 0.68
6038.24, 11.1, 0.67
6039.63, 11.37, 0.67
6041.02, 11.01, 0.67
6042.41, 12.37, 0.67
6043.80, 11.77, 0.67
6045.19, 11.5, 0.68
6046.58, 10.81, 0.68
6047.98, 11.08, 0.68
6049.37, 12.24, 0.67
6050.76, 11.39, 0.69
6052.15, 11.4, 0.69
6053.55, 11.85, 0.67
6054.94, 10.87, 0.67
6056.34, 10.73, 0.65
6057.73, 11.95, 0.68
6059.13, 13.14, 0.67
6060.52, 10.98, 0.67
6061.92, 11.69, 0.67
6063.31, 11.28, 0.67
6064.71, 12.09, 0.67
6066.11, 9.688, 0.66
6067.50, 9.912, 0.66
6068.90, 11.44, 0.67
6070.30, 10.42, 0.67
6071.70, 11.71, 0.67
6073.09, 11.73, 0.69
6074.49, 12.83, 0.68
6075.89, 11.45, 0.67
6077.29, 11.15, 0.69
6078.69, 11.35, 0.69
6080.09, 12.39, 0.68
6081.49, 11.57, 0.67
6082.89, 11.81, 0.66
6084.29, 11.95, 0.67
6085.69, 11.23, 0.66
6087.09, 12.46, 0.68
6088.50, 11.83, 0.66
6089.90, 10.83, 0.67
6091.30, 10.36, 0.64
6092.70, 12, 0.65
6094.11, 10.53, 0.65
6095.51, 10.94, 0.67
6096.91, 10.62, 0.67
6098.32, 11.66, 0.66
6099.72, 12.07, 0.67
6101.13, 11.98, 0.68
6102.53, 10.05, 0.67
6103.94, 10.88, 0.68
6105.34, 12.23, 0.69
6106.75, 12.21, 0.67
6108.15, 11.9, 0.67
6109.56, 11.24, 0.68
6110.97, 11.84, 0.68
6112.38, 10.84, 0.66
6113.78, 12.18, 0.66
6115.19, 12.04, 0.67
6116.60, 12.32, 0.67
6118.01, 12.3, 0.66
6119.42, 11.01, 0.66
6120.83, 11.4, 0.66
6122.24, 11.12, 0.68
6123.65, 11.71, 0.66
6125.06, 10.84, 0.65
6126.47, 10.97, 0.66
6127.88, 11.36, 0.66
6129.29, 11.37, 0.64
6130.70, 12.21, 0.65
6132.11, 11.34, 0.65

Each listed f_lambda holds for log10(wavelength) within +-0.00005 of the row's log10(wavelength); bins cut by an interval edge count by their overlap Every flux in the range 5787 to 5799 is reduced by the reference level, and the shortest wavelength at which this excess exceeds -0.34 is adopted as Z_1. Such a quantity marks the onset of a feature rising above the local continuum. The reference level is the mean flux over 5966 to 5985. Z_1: 5787.75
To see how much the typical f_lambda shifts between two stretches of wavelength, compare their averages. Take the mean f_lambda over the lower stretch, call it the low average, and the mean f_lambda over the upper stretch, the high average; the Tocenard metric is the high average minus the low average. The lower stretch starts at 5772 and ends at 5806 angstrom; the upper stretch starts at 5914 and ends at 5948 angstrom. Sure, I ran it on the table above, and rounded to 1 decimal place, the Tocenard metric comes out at -0.5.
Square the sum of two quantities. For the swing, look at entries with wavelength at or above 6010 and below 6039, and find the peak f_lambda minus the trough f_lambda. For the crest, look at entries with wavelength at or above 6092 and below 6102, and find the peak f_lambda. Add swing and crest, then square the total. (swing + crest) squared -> 213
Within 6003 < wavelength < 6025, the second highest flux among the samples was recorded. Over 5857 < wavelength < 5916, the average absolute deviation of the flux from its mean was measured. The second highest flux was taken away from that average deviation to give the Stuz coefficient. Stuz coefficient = -10.8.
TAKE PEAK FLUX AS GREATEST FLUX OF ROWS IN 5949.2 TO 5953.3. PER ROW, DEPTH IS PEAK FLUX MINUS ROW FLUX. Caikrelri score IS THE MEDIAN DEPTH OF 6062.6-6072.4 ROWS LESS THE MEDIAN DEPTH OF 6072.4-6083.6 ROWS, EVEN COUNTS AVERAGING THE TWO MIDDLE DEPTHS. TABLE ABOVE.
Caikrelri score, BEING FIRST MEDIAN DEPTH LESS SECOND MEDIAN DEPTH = 0.37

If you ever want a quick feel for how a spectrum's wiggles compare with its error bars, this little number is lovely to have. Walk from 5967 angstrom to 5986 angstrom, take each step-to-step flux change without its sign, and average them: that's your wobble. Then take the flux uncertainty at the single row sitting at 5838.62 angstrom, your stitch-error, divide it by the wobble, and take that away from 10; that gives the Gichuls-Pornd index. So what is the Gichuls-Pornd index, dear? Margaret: 9.11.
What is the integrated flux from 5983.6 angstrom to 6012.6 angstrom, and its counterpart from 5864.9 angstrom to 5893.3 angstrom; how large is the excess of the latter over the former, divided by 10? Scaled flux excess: 1.5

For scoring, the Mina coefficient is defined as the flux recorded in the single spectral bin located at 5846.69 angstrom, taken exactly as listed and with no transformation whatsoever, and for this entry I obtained 13.26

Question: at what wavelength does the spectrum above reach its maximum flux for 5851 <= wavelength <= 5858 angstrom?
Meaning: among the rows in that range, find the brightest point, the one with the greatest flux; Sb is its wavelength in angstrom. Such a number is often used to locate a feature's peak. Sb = 5857.47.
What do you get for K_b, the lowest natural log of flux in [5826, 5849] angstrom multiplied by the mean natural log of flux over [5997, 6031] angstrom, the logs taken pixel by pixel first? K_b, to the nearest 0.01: 5.61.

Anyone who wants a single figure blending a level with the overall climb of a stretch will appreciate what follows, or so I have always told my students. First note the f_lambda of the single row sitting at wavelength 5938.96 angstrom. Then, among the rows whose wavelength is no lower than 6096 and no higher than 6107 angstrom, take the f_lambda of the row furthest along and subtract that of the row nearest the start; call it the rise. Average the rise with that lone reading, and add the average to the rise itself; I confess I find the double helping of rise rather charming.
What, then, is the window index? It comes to 8.0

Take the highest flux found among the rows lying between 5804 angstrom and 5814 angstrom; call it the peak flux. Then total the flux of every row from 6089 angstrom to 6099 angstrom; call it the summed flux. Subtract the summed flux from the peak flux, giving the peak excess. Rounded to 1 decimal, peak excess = -64.2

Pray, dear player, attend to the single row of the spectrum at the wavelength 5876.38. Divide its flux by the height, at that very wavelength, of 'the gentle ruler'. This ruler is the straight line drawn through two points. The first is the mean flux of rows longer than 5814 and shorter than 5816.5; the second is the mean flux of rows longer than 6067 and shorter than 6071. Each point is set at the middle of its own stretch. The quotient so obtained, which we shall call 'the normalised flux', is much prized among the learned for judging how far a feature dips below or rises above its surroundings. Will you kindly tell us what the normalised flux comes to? 1.30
